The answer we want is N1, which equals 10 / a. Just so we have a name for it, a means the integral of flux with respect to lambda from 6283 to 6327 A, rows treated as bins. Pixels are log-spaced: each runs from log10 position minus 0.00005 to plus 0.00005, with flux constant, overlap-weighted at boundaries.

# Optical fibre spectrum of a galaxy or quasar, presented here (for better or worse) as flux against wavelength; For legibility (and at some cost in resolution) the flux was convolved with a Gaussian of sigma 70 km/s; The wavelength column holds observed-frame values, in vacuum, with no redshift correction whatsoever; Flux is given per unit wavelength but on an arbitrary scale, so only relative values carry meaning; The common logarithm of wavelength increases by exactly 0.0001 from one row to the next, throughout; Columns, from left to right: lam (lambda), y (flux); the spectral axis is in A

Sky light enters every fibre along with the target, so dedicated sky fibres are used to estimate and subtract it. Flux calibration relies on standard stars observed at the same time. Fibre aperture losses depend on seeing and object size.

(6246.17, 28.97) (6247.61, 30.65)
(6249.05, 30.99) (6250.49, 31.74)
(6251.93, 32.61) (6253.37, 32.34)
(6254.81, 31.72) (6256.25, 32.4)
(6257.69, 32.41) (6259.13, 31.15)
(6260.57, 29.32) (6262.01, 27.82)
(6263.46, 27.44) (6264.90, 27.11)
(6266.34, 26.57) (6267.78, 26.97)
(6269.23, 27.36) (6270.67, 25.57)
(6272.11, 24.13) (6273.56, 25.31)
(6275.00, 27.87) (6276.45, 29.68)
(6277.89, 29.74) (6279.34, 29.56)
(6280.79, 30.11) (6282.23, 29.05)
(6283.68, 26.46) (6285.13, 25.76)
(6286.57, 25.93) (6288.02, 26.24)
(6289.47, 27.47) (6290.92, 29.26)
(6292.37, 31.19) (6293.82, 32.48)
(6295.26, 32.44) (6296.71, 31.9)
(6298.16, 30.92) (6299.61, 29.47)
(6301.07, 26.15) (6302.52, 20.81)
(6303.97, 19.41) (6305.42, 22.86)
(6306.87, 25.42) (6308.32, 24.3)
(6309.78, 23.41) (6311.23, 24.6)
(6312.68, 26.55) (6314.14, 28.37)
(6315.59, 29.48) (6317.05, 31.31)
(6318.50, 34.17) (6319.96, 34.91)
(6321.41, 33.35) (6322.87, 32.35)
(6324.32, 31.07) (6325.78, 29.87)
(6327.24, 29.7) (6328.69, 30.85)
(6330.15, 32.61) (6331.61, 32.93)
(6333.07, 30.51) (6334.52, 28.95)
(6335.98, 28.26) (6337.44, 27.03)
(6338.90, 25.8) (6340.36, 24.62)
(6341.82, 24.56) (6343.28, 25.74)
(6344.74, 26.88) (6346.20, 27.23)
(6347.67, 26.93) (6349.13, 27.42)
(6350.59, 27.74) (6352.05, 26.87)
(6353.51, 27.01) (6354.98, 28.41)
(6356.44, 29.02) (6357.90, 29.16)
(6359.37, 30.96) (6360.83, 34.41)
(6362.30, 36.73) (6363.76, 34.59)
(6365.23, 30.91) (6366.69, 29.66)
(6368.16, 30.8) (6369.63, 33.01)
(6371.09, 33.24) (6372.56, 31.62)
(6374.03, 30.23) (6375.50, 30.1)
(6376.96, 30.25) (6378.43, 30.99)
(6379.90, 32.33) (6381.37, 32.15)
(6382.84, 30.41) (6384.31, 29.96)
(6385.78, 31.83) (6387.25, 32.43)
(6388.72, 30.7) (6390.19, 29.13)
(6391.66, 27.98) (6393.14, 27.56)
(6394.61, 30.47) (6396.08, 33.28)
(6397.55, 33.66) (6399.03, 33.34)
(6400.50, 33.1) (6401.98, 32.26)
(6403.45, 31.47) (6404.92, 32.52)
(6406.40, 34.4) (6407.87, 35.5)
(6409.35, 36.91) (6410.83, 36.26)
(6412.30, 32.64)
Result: 0.008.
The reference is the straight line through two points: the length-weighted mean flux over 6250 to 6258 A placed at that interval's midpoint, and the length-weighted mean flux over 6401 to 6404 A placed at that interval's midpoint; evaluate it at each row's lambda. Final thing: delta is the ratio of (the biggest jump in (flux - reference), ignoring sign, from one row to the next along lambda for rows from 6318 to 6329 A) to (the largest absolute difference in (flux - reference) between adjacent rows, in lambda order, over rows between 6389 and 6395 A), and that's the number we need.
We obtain 0.53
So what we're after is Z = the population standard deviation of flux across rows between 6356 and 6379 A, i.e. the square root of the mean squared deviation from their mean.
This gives 2.12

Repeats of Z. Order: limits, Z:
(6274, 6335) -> 3.50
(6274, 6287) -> 1.67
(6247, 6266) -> 1.92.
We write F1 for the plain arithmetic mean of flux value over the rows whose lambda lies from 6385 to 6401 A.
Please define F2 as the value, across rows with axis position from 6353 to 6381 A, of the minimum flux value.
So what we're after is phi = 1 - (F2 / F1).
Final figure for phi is 0.14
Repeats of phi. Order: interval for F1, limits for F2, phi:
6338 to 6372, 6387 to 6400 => 0.06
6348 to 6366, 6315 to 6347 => 0.19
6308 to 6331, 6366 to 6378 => 0.00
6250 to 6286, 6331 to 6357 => 0.15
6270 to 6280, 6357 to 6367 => -0.06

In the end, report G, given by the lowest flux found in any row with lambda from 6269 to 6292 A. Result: 24.13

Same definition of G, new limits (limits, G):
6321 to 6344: 24.56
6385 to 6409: 27.56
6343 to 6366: 25.74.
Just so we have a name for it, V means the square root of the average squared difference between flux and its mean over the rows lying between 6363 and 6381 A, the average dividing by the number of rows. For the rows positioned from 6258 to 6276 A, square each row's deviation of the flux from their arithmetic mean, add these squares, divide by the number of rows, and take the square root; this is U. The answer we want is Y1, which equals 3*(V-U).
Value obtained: -1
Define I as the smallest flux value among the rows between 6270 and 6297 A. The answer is 24.13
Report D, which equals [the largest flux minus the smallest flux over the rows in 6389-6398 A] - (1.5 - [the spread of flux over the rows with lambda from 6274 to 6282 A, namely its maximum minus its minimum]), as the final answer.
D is 6.8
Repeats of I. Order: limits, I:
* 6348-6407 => 26.87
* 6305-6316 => 22.86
